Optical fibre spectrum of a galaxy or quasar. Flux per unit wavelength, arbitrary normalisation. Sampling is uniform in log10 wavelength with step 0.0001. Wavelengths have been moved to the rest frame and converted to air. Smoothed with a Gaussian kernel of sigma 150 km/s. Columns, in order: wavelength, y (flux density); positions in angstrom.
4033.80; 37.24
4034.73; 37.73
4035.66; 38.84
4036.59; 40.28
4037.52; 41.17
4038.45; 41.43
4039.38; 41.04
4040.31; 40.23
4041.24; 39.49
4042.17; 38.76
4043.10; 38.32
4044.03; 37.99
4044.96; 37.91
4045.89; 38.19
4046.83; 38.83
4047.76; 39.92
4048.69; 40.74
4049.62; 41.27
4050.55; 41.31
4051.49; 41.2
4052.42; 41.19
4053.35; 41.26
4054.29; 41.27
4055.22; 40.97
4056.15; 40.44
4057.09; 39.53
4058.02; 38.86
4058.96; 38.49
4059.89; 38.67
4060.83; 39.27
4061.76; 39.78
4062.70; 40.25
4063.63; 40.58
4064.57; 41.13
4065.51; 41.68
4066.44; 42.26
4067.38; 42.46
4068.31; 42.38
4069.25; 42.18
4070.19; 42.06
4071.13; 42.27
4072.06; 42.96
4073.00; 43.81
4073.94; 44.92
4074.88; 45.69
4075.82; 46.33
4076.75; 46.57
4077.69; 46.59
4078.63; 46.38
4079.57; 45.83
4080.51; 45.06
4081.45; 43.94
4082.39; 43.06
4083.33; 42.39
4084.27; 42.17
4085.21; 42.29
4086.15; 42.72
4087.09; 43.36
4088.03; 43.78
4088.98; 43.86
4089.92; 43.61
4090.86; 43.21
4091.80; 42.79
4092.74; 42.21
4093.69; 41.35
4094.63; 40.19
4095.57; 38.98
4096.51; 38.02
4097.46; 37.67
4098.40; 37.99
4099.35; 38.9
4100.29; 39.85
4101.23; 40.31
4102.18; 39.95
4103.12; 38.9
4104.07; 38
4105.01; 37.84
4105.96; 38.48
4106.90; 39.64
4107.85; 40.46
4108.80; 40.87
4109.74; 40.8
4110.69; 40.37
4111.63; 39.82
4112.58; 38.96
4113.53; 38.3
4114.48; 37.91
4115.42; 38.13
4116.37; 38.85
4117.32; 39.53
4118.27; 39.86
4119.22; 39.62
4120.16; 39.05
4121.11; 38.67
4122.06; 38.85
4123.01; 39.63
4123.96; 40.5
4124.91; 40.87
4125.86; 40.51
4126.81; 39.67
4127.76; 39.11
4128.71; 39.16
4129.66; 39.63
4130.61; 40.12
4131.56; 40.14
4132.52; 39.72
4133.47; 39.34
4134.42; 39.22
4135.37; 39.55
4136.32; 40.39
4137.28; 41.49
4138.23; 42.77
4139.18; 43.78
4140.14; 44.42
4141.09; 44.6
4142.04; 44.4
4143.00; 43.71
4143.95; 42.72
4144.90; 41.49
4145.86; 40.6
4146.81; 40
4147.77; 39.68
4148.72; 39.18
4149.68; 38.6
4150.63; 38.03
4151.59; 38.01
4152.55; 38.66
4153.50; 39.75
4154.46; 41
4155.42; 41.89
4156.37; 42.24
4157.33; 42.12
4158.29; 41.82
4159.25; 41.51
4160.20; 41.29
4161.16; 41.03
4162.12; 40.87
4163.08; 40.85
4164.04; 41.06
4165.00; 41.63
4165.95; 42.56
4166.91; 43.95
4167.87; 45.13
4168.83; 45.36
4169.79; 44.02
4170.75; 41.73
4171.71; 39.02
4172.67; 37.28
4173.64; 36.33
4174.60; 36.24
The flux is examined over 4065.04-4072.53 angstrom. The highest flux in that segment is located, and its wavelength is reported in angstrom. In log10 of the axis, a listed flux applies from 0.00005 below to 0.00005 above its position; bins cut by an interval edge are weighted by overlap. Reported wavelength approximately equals 4072.06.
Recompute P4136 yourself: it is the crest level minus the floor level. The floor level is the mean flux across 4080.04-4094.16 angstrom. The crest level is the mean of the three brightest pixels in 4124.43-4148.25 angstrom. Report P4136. 1.4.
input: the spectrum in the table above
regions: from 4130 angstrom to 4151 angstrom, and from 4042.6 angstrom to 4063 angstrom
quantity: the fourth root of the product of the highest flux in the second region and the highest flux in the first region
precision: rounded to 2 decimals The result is 6.55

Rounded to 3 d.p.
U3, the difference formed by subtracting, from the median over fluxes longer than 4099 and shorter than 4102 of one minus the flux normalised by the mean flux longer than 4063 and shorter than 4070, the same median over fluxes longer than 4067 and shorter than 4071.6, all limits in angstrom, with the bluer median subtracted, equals 0.058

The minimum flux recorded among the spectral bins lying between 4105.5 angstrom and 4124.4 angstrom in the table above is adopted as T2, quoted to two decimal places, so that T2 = 37.91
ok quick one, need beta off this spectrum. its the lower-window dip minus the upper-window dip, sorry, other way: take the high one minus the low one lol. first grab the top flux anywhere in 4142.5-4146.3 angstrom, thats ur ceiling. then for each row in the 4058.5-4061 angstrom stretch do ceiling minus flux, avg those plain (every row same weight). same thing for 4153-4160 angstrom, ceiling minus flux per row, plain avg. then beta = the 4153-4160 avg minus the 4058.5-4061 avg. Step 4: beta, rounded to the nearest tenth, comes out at -2.7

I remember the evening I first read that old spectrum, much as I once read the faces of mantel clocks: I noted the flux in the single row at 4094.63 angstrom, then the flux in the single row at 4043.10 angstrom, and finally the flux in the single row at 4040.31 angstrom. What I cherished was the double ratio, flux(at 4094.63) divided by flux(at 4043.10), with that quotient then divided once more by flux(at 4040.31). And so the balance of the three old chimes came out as 0.0261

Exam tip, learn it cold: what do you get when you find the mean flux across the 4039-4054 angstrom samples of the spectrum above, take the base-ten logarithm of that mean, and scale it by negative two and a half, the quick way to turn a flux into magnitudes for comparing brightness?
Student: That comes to -4.00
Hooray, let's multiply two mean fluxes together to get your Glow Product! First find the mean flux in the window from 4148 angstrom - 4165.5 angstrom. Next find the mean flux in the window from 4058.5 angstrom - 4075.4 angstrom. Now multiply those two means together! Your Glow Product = 1691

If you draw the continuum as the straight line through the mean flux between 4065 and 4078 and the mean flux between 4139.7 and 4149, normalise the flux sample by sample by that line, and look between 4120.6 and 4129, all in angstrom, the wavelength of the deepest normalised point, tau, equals 4121.11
